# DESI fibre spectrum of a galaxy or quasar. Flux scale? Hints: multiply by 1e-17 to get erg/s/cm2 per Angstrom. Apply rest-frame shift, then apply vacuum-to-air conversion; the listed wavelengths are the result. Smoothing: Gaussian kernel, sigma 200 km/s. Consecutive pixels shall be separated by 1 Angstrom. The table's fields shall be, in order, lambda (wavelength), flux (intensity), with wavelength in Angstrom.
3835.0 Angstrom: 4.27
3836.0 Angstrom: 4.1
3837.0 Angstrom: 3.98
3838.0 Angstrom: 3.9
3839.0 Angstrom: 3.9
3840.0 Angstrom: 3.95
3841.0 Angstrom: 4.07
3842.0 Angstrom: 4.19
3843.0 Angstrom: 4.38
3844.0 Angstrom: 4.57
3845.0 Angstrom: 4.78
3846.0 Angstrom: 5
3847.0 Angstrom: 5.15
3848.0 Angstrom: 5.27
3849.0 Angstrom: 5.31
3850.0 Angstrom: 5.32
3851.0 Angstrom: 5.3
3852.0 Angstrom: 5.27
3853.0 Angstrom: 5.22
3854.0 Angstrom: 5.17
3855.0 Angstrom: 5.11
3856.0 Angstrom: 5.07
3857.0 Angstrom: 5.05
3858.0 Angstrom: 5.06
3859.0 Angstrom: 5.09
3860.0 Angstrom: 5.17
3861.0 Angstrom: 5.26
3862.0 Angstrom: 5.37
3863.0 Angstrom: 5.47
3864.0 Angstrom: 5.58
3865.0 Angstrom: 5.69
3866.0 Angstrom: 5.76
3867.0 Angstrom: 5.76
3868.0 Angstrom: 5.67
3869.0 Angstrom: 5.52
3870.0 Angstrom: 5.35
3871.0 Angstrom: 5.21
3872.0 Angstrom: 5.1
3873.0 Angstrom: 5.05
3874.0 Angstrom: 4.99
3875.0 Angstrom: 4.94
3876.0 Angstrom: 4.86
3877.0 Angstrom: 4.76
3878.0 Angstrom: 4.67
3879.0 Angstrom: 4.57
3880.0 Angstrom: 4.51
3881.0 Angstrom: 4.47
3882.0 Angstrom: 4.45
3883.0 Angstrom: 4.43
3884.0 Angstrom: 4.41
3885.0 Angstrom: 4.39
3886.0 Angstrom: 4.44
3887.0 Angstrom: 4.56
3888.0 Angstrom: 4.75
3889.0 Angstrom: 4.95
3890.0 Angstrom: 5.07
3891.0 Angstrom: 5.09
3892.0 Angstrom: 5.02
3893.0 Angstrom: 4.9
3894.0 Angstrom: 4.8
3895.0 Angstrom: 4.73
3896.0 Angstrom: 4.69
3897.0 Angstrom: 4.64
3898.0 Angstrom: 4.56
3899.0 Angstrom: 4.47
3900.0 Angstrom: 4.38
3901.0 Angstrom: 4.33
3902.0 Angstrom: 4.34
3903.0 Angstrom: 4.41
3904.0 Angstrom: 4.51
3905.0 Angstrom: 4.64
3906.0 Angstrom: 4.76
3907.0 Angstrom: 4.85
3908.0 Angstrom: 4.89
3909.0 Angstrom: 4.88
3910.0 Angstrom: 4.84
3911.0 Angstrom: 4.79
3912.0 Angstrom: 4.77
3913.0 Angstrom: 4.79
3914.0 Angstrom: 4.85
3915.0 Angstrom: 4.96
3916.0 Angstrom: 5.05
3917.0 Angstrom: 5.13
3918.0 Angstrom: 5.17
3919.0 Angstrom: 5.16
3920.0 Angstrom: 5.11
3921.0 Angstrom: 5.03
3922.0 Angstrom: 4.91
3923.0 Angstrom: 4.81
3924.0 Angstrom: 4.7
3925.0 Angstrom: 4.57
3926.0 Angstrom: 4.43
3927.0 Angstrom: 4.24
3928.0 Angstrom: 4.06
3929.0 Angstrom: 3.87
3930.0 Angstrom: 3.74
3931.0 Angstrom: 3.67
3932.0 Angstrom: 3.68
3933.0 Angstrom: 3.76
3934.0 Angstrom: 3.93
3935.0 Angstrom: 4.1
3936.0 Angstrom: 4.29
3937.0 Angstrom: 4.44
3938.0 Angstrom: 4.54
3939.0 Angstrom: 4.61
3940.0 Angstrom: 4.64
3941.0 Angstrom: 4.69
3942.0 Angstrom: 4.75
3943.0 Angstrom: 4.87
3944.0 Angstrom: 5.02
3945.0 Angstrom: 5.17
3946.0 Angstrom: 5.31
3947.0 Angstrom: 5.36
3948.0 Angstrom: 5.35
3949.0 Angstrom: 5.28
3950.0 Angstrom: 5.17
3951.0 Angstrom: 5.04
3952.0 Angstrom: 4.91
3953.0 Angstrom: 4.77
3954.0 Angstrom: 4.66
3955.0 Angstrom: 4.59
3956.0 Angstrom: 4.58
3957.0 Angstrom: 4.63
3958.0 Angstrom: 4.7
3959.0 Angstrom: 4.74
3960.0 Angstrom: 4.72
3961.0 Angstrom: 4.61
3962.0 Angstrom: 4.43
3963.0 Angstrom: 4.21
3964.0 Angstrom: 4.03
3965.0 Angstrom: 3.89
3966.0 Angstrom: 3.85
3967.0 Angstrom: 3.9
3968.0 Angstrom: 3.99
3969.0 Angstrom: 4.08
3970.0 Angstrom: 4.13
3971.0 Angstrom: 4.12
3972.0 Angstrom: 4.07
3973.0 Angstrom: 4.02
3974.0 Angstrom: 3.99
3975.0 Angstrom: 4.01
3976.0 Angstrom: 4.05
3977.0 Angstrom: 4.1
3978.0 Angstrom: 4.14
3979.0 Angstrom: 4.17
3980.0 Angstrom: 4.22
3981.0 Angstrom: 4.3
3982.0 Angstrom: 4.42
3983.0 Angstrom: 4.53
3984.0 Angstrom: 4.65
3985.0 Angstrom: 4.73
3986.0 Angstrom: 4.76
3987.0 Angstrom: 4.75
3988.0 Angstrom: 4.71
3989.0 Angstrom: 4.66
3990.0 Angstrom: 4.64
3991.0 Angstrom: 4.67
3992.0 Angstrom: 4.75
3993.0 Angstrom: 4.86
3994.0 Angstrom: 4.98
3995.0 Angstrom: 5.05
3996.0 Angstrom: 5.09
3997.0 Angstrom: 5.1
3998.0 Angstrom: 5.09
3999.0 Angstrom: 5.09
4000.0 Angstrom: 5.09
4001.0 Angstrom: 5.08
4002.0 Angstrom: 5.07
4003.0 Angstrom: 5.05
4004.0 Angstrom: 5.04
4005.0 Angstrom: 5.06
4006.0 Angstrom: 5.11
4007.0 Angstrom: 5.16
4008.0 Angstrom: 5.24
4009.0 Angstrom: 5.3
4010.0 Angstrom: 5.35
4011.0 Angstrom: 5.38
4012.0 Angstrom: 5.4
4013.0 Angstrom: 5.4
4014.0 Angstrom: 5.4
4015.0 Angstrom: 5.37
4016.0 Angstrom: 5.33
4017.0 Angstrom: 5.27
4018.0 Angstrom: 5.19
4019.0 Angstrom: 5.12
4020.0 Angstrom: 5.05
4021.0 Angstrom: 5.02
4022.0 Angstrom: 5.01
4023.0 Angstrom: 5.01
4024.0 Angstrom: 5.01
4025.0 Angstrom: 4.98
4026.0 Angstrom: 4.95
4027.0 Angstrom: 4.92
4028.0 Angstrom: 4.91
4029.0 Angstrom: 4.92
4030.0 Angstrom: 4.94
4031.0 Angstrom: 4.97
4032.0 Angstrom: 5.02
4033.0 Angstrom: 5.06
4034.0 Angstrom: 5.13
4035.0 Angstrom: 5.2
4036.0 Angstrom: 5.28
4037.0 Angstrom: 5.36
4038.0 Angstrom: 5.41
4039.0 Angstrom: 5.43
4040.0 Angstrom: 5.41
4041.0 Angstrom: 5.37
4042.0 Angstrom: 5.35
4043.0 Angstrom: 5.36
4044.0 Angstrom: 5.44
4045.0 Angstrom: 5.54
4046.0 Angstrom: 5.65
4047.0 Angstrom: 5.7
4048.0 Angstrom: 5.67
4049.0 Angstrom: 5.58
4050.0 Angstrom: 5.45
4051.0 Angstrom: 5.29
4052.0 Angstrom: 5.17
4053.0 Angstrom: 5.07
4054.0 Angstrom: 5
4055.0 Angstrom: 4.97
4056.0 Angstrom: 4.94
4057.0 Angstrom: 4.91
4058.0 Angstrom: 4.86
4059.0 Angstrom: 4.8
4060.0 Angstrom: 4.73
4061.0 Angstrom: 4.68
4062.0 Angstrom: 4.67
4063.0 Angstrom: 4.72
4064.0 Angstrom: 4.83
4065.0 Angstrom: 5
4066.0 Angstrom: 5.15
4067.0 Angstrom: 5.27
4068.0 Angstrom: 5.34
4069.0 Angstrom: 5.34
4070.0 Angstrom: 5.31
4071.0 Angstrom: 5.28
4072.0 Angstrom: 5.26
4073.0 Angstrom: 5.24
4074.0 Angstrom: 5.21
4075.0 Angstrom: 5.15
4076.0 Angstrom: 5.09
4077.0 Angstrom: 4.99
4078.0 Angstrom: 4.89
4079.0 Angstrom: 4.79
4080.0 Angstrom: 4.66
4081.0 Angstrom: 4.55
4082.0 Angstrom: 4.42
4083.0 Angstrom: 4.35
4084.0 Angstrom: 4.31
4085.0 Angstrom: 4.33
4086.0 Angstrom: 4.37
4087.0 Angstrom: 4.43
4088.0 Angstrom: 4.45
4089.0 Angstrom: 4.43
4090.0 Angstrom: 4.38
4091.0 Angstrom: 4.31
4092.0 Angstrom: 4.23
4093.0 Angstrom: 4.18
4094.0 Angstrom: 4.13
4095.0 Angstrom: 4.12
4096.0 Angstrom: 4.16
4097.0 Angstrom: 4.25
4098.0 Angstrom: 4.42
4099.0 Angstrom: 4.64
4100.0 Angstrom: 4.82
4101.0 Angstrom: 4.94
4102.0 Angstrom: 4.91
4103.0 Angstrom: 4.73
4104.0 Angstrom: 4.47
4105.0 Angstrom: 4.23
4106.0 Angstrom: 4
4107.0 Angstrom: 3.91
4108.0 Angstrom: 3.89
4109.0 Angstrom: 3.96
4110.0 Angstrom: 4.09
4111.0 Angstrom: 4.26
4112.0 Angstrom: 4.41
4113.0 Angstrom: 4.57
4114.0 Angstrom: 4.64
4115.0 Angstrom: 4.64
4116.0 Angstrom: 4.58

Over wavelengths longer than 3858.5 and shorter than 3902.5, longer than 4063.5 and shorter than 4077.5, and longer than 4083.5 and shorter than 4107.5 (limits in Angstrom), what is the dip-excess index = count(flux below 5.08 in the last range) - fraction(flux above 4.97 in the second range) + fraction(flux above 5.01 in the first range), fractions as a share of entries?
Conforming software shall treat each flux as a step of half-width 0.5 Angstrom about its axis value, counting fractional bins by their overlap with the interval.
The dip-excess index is 23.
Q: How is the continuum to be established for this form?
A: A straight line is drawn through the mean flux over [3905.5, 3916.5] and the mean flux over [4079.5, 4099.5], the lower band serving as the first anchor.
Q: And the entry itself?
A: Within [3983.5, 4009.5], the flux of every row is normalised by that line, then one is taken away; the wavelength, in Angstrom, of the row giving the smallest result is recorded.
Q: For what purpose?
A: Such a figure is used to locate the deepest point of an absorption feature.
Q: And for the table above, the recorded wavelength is 3984.0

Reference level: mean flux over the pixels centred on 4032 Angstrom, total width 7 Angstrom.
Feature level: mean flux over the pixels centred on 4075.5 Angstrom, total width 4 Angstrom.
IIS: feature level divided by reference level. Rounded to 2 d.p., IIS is 1.02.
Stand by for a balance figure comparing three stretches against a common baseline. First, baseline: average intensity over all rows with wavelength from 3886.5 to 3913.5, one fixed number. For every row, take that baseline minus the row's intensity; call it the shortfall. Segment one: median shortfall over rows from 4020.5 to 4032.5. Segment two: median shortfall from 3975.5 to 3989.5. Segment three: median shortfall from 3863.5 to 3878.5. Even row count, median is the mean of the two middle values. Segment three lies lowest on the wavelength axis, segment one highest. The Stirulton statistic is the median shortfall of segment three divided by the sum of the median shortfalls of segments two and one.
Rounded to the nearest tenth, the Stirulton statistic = 40.2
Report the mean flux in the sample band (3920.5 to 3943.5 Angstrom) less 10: -5.6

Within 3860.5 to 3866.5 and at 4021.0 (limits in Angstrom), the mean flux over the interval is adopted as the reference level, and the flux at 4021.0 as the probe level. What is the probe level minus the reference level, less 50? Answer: -50.5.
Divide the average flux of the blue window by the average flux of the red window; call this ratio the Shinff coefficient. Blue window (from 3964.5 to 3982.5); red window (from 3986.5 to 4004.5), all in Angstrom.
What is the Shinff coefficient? 0.83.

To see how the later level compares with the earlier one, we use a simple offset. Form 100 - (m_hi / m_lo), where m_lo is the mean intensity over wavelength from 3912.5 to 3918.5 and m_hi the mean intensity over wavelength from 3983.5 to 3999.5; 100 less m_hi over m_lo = 99.0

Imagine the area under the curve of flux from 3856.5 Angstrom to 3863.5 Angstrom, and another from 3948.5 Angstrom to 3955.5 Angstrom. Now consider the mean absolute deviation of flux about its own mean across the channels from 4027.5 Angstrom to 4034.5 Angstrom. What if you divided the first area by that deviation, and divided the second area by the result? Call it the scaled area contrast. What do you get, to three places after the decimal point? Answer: 0.062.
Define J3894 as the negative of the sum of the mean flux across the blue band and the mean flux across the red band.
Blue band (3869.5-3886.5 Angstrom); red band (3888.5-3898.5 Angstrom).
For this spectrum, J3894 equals -9.6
